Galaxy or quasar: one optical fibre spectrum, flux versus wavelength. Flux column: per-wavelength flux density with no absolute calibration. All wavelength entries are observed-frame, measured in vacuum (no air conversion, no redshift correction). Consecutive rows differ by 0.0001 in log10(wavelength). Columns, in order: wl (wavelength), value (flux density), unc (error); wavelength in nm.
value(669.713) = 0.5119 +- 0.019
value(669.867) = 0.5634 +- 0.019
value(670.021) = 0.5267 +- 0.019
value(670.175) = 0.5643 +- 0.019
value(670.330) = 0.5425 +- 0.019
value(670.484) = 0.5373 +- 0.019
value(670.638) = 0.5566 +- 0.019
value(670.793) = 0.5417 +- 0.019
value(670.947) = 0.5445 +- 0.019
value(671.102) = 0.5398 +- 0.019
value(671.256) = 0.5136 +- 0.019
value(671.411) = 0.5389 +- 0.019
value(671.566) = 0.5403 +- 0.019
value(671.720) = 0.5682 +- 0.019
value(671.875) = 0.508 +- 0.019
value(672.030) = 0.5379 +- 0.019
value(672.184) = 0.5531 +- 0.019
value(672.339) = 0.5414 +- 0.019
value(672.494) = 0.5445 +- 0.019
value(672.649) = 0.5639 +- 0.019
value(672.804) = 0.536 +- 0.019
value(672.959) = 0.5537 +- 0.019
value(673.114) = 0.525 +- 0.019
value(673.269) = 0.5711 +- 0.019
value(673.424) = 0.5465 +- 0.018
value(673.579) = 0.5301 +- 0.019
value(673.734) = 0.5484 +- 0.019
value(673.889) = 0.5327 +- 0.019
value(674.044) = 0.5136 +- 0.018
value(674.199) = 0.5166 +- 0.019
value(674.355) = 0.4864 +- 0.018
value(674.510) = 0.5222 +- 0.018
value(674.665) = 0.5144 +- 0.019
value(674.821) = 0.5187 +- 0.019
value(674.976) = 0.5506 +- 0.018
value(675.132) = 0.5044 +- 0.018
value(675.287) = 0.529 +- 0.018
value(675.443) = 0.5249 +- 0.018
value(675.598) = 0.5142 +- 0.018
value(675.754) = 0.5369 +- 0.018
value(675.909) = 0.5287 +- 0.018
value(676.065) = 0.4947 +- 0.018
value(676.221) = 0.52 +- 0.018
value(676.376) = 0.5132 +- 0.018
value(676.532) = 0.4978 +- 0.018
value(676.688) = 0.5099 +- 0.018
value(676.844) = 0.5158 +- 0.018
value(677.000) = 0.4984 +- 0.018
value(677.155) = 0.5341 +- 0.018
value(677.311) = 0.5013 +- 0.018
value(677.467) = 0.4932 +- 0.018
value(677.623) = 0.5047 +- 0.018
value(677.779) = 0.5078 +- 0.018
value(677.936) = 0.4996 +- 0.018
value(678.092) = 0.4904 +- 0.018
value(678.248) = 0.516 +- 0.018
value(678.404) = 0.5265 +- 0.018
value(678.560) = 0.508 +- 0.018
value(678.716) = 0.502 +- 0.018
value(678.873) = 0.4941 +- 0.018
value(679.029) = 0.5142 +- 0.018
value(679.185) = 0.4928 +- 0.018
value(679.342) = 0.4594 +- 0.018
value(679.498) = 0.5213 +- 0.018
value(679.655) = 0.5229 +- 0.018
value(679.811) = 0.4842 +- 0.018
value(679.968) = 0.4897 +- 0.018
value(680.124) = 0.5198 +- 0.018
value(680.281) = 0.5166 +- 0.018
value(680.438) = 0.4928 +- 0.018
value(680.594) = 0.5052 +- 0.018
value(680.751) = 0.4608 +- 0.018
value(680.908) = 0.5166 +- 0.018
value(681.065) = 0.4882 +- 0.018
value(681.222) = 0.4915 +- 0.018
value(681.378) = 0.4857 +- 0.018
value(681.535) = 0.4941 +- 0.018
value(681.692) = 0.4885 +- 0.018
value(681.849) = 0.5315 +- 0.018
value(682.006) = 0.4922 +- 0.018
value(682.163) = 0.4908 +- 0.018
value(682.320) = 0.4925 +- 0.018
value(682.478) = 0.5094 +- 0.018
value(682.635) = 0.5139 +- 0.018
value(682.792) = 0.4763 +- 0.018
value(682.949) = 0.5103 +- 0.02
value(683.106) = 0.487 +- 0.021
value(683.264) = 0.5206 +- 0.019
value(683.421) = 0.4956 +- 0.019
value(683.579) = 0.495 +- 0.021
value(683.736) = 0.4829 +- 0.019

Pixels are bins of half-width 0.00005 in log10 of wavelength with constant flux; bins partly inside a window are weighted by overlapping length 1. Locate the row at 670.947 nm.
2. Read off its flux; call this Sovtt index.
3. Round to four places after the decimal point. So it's 0.5445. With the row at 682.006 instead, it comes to 0.4922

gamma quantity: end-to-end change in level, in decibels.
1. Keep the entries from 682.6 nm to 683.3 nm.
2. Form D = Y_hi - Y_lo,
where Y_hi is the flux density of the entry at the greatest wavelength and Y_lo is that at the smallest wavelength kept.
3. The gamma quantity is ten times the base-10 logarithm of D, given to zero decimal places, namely -22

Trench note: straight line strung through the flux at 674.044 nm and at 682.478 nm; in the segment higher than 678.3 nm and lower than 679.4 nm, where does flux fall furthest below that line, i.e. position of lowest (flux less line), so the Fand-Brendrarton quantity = 679.342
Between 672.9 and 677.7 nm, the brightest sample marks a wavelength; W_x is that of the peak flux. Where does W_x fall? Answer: 673.269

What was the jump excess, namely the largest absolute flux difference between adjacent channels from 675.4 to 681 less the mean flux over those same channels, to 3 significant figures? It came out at -0.444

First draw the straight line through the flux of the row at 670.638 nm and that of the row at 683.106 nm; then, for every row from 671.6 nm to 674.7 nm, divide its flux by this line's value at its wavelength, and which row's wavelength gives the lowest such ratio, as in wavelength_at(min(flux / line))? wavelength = 674.355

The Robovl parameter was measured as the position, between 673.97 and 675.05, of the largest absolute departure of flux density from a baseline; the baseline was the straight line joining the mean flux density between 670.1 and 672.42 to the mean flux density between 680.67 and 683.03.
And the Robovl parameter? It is 674.355 nm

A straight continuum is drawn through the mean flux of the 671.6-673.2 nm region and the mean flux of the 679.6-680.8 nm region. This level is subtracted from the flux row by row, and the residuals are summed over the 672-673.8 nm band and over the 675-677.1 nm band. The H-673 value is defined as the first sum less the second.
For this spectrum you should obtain 0.17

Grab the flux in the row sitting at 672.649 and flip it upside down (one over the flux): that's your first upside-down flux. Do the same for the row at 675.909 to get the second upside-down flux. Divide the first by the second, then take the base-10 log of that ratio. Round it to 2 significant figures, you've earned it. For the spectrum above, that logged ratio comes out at -0.028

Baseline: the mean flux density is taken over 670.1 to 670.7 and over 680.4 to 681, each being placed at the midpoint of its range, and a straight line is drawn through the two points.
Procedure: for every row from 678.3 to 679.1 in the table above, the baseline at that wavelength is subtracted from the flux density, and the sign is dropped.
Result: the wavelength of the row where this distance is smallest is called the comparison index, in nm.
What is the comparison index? 678.560 nm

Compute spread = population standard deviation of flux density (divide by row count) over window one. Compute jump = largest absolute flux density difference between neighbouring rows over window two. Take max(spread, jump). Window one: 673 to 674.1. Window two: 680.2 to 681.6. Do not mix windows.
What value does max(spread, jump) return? 0.056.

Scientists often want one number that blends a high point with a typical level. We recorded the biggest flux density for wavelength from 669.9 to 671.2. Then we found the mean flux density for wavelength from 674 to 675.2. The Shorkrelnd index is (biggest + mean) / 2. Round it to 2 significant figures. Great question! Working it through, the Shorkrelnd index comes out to 0.54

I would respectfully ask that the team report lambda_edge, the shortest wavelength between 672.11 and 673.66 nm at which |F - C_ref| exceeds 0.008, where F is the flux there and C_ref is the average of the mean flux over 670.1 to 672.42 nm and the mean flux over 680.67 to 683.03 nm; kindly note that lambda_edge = 672.184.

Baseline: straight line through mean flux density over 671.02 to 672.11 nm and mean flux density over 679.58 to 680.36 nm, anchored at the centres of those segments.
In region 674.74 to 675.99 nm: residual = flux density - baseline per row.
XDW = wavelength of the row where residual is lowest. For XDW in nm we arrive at 675.132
